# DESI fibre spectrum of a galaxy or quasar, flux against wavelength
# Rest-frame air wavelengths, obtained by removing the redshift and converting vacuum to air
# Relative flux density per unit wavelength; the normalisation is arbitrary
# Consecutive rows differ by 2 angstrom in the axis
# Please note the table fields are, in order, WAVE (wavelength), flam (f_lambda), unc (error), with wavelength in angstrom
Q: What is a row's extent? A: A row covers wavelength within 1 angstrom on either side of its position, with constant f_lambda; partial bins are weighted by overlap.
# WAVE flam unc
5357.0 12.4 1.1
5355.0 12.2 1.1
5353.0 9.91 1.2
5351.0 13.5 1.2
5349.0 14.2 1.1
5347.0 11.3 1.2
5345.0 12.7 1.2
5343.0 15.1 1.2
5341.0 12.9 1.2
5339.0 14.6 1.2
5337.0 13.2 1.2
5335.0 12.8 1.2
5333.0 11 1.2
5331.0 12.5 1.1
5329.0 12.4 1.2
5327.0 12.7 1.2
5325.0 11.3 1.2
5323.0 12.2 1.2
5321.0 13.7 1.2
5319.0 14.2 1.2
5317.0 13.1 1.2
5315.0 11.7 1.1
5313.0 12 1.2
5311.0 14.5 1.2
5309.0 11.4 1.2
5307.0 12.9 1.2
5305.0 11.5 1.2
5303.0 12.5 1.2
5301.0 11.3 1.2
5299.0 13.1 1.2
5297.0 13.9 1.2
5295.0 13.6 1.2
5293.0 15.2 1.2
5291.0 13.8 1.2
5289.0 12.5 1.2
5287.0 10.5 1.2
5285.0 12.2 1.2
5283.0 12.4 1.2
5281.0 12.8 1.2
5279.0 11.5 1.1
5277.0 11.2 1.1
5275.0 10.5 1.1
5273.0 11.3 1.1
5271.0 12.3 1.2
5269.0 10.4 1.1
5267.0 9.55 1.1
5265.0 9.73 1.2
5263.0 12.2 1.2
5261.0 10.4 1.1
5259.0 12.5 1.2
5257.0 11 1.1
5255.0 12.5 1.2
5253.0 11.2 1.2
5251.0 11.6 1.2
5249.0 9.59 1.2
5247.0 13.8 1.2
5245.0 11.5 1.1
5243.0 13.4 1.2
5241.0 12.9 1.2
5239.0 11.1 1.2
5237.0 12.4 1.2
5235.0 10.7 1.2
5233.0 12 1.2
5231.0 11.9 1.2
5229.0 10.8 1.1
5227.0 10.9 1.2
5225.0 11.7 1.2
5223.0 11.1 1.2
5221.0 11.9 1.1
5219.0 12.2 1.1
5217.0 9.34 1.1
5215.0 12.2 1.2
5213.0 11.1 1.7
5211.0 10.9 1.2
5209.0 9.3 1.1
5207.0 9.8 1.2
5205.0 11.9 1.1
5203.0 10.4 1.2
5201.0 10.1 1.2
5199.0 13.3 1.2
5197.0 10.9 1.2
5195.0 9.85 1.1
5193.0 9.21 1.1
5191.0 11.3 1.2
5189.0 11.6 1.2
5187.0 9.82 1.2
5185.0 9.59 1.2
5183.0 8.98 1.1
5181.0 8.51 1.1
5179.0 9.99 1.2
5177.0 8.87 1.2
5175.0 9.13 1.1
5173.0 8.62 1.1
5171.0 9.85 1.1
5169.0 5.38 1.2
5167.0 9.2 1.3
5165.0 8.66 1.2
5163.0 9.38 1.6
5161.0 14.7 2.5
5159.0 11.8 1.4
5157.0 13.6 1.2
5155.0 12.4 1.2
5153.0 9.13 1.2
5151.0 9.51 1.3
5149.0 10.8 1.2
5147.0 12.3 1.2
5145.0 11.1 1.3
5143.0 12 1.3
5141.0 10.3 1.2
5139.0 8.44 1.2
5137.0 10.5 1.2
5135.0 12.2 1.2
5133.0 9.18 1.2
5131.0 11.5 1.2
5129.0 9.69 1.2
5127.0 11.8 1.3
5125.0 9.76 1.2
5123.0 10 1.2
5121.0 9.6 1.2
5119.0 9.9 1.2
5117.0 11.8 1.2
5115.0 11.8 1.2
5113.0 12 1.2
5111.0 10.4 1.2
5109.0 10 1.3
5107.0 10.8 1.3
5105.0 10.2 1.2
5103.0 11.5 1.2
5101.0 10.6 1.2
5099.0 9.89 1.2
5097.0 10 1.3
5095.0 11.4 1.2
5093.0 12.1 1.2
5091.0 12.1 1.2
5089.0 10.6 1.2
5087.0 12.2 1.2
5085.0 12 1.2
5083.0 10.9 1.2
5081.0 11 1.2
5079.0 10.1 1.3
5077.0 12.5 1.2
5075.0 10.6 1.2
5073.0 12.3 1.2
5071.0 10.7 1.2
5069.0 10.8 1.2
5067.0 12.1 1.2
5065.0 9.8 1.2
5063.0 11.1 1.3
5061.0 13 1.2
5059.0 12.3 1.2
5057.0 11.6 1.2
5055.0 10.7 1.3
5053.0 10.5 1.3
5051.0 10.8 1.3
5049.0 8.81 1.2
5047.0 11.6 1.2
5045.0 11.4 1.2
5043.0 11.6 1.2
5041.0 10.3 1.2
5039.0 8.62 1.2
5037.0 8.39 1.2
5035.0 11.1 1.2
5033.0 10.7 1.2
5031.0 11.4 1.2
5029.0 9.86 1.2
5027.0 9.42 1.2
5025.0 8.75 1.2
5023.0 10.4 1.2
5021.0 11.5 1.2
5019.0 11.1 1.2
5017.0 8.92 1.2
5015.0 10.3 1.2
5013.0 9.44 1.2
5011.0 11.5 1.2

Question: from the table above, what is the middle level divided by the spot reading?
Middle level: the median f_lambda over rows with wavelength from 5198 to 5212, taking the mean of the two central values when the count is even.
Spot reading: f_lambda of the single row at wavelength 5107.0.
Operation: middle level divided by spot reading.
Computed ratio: 0.96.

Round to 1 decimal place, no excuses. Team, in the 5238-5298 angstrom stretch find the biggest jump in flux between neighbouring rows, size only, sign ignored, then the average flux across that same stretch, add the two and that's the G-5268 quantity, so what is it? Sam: 16.1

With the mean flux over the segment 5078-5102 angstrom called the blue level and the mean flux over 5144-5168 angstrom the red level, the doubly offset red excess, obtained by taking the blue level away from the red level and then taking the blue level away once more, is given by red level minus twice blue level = -11.1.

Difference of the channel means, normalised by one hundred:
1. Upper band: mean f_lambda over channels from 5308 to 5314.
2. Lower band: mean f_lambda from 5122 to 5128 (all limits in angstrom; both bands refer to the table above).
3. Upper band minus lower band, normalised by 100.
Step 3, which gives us 0.021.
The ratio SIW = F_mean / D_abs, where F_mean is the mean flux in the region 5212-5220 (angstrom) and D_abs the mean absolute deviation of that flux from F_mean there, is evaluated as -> 11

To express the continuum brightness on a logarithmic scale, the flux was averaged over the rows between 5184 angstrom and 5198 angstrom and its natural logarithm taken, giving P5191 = 2.33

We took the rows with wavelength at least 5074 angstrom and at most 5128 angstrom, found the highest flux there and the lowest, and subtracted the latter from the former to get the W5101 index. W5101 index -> 2.9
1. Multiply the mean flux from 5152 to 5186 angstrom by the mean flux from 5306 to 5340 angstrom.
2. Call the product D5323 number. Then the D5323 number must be 126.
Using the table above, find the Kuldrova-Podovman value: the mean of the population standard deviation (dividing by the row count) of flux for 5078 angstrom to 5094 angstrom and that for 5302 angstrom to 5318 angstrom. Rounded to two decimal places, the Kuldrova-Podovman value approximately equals 0.87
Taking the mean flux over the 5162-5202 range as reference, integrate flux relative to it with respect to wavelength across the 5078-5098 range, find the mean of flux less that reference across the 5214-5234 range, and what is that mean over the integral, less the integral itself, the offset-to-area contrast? -23.3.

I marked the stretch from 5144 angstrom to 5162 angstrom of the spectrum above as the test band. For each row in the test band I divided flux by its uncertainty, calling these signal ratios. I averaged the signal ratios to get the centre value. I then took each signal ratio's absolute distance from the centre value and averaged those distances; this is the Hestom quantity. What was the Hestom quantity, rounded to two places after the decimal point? 1.32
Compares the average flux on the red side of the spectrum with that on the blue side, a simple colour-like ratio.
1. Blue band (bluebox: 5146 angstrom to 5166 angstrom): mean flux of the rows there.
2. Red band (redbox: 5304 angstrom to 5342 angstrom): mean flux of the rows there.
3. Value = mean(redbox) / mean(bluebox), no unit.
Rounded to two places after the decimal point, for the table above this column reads 1.13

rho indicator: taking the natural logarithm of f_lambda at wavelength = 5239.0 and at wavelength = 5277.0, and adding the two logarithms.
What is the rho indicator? 4.8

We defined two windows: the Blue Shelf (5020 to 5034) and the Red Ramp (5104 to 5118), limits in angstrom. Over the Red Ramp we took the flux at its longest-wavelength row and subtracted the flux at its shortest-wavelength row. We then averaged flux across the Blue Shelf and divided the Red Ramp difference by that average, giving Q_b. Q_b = 0.16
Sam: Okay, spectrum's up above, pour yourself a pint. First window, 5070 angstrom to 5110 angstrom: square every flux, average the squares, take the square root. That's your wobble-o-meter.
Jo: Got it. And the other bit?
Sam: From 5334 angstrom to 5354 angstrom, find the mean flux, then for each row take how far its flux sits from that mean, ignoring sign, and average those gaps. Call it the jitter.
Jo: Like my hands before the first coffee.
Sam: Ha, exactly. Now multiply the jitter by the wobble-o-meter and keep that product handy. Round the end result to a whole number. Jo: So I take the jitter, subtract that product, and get -11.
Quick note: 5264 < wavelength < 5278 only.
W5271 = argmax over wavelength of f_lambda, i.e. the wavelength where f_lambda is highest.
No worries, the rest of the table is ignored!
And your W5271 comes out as 5271.0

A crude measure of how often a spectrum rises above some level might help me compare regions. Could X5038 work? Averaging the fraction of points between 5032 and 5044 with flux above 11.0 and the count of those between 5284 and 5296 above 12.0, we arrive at 2.7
